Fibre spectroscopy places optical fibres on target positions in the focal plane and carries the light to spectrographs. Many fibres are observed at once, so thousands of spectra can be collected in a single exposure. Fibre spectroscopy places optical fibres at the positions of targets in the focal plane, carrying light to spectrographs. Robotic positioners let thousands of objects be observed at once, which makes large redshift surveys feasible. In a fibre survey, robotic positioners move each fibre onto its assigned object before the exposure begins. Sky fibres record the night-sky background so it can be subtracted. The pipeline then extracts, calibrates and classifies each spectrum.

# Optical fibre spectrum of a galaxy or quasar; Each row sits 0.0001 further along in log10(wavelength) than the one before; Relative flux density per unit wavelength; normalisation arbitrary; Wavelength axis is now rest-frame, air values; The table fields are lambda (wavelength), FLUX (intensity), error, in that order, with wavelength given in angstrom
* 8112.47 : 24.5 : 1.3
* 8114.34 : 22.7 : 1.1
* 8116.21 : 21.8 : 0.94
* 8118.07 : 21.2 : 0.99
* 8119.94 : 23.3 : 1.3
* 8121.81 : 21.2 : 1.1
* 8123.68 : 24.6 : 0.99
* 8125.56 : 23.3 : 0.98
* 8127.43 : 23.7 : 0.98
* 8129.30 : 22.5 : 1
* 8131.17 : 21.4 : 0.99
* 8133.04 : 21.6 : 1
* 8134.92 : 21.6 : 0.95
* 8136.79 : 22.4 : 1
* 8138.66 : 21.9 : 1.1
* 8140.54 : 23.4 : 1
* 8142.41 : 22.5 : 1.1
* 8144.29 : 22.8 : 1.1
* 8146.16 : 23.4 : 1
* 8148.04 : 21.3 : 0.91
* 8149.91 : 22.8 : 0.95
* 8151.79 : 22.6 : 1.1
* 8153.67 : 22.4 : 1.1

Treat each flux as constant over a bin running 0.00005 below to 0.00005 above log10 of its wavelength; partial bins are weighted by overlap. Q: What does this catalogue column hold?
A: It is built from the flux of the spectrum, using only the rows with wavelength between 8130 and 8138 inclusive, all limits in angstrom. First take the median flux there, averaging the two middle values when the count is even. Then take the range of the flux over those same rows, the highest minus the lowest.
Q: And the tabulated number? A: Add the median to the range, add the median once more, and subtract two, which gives 42.2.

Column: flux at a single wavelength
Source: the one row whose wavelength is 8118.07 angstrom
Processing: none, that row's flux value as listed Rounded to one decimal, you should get 21.2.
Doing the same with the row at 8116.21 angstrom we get 21.8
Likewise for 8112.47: 24.5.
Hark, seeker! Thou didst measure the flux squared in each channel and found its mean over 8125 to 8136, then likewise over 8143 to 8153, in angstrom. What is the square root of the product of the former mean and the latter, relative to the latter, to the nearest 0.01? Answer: 0.99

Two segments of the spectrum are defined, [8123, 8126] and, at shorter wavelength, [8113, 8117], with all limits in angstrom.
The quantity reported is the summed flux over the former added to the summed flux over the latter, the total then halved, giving 46.2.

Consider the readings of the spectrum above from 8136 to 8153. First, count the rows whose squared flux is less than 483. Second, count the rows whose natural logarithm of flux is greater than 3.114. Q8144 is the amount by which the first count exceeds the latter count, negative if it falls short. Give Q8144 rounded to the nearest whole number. -3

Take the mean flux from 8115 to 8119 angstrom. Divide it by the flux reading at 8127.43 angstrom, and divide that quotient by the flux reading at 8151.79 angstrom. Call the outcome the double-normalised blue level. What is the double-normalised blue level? 0.040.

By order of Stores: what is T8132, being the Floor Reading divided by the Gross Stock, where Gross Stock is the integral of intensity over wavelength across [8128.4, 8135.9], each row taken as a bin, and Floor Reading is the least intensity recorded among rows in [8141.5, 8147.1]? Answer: 0.138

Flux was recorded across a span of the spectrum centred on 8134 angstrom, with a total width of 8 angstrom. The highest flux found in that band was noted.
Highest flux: 22.4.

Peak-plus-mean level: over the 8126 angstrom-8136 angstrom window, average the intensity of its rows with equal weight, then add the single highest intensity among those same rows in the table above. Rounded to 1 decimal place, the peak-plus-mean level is 45.9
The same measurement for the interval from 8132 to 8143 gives 45.6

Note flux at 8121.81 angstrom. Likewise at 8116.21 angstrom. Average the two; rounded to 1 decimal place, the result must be 21.5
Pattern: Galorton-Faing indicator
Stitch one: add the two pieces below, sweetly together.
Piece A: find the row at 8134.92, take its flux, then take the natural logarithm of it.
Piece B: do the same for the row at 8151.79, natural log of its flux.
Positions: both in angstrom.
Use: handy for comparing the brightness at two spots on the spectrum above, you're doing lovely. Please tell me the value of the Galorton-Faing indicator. 6.19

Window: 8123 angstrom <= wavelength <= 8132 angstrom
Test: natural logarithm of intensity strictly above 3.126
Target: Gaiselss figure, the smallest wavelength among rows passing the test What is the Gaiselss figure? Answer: 8123.68 angstrom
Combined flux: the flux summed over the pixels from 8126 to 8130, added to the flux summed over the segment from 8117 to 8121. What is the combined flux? 90.7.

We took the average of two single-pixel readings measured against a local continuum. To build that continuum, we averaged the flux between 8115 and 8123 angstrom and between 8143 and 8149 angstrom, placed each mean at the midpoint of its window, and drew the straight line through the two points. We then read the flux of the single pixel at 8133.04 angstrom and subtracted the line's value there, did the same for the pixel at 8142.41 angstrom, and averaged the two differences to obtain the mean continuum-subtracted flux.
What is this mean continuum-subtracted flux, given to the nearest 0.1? -0.3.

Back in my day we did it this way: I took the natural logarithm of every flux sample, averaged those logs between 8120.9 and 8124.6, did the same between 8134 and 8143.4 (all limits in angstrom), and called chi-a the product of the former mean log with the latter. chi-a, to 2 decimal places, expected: 9.72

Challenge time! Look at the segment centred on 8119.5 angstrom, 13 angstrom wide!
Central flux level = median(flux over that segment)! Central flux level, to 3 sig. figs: 22.7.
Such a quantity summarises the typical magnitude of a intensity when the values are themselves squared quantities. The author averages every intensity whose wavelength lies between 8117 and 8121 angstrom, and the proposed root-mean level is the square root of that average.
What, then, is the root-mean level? 4.717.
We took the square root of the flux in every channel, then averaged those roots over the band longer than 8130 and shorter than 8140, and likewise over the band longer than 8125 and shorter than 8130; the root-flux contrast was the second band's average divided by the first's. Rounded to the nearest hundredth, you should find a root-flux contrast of 1.03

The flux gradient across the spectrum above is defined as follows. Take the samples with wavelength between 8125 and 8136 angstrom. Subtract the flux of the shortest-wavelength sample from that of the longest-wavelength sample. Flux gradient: -1.7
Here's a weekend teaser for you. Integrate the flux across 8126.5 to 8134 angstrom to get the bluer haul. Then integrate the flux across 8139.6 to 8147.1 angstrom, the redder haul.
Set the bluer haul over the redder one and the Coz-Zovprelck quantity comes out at 0.97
